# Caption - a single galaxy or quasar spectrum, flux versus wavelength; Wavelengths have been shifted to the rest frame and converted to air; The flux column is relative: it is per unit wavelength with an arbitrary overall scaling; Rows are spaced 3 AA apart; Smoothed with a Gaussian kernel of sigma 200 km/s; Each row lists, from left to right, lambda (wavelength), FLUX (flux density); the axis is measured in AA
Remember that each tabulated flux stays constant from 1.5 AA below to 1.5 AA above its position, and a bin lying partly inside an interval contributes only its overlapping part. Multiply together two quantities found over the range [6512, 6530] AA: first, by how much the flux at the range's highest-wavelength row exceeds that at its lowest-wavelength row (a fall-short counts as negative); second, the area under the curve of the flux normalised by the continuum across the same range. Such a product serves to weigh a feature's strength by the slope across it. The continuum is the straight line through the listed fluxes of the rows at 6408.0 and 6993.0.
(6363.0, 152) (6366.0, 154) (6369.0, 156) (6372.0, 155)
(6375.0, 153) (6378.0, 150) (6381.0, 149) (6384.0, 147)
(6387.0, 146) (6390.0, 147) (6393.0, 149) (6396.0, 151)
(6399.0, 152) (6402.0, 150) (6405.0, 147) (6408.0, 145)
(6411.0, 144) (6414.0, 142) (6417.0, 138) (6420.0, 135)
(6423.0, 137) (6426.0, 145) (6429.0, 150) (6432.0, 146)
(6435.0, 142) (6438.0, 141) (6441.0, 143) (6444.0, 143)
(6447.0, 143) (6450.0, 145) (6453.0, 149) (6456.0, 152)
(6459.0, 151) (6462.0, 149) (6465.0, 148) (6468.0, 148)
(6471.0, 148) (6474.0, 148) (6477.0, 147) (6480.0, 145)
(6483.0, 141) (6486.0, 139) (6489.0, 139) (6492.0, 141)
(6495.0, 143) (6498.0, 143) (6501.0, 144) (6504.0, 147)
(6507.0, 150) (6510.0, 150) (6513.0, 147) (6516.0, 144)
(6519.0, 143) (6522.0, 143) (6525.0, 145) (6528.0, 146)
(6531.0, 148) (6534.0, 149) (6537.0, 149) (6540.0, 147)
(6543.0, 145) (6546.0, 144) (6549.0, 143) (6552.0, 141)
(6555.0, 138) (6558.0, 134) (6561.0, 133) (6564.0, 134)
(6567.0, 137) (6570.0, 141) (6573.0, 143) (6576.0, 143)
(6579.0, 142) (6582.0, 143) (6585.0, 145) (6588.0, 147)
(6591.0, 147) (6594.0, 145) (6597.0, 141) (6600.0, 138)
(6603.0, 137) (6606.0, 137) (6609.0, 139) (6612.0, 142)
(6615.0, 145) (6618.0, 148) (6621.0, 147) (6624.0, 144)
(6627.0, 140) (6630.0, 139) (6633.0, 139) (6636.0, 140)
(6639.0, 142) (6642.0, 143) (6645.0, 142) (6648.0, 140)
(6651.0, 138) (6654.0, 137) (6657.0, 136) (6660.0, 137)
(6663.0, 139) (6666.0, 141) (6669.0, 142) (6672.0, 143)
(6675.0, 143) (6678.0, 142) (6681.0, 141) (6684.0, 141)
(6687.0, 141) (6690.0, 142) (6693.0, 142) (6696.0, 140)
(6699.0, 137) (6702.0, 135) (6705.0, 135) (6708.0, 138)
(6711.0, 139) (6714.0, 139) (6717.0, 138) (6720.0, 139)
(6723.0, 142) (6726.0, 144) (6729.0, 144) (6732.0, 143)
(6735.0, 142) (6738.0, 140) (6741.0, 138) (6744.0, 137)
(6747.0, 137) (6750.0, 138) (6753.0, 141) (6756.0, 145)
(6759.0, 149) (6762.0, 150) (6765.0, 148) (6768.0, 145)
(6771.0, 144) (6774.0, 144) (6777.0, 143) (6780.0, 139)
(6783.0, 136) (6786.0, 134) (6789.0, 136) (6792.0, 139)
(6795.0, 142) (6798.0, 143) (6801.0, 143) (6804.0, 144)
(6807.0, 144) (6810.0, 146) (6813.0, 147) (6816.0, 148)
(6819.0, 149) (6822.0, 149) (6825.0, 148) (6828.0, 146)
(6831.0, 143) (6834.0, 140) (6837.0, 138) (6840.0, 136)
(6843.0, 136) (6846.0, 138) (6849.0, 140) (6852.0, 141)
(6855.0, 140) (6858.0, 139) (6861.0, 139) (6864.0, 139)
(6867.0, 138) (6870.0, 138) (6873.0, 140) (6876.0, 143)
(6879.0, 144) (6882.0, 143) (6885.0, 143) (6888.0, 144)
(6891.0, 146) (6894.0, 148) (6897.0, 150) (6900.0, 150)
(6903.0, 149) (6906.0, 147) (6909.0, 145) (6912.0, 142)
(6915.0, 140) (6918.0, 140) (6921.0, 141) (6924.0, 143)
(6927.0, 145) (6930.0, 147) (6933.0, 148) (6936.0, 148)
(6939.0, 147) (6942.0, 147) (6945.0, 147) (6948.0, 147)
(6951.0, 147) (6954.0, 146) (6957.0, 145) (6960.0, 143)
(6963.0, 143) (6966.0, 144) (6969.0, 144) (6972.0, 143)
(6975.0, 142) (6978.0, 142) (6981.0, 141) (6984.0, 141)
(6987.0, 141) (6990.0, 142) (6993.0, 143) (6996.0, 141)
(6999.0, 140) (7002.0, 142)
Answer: -18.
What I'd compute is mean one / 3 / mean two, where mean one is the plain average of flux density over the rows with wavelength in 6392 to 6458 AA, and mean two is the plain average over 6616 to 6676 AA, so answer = 0.343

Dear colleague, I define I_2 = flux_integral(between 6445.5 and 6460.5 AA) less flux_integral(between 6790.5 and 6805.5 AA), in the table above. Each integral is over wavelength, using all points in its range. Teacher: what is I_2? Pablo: 87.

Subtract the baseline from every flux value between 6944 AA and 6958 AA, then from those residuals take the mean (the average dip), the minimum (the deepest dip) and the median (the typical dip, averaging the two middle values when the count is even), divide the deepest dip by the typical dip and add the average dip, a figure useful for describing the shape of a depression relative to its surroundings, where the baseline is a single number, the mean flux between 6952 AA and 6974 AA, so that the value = 3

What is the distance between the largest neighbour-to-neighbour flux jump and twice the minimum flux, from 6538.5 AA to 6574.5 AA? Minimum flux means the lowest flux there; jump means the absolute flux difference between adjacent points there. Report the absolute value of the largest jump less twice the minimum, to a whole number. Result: 262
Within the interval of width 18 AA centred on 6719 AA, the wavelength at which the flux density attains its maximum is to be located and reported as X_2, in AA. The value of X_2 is 6726.0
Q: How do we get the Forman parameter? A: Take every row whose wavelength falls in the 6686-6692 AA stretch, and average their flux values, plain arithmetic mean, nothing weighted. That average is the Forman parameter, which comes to 142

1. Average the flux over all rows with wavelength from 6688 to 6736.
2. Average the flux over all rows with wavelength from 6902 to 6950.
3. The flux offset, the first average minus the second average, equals -5.2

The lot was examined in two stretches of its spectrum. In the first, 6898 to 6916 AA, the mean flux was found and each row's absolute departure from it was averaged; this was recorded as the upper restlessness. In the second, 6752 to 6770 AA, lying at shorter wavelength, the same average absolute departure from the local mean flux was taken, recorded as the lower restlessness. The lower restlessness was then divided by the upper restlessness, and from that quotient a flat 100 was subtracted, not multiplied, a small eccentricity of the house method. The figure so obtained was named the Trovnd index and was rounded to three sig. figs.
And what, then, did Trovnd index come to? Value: -99.2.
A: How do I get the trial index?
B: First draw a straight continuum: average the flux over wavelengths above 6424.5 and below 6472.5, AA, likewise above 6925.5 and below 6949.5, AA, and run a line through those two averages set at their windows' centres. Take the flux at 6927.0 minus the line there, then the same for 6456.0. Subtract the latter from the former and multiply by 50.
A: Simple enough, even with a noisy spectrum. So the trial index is -377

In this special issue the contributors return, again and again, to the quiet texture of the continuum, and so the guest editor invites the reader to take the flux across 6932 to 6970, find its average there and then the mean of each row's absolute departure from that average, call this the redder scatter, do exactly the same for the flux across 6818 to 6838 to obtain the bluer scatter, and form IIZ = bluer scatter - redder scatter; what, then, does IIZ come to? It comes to 2.2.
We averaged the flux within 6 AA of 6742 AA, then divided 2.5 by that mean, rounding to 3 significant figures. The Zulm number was 0.0181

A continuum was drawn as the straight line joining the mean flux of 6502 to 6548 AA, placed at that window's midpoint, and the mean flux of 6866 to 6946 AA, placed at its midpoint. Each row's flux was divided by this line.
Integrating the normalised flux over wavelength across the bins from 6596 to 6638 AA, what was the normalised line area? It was 41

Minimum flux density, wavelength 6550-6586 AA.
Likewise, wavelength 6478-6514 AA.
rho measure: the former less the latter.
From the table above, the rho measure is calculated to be -6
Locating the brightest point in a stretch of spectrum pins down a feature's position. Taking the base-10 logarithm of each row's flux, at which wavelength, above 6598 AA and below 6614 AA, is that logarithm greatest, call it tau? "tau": 6612.0 AA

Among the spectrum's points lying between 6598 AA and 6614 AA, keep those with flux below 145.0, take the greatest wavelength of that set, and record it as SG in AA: 6612.0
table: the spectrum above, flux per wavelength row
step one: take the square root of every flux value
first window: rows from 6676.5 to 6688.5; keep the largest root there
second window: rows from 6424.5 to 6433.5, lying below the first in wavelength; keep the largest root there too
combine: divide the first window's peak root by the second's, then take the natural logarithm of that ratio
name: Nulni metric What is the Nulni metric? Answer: -0.027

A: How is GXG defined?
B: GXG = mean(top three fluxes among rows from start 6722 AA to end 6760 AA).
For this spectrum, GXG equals 146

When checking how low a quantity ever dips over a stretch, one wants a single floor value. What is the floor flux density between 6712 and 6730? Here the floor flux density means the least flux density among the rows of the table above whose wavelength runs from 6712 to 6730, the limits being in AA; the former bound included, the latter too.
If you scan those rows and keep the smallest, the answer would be 138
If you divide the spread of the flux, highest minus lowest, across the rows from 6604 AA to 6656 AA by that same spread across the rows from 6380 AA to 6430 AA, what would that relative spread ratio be 0.6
